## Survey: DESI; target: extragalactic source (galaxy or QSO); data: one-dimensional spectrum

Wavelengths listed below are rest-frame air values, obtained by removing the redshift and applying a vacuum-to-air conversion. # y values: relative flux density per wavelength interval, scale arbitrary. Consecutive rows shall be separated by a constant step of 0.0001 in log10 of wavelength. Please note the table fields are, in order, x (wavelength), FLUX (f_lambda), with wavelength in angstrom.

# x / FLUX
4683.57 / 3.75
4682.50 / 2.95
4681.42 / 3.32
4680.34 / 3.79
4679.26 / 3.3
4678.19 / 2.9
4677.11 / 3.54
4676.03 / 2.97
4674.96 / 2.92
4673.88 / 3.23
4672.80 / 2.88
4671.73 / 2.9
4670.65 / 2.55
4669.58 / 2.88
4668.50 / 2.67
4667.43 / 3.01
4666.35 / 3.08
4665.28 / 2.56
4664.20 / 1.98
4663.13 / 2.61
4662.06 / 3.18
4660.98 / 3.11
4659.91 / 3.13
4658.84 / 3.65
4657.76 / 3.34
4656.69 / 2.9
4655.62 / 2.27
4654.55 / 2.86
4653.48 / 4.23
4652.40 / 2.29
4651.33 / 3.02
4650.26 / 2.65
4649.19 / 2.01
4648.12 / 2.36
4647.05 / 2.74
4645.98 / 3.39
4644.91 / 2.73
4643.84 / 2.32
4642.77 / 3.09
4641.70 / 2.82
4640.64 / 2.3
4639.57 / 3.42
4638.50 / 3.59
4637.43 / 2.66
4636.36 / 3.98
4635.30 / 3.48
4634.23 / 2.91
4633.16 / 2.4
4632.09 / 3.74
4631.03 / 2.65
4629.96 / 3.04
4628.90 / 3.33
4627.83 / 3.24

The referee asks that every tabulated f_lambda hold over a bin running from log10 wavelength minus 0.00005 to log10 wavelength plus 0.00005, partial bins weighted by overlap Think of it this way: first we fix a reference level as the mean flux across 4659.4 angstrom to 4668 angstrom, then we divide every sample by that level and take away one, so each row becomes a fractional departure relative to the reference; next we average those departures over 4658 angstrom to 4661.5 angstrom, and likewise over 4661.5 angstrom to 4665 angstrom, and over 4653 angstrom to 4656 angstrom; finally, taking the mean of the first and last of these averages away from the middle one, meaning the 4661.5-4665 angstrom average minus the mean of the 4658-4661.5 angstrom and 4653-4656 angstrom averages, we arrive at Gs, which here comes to -0.22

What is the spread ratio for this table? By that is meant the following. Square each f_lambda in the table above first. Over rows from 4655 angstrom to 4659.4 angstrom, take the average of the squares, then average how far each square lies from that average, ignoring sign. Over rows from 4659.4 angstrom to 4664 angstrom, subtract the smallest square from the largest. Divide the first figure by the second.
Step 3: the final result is 0.8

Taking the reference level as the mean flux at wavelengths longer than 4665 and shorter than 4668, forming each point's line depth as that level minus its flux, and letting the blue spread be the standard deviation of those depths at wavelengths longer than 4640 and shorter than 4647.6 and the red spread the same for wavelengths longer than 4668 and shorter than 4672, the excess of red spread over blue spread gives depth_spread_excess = -0.22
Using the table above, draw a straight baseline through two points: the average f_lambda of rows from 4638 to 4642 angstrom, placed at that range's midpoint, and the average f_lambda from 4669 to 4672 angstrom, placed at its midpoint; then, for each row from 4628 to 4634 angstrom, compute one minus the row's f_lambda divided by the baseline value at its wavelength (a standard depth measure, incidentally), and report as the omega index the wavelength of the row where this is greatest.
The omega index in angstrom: 4633.16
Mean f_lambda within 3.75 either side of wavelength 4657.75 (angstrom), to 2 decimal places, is 3.04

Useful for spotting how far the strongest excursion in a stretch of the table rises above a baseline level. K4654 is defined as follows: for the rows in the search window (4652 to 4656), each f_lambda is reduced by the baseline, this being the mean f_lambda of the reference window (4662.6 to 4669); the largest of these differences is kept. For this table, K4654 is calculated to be 1.6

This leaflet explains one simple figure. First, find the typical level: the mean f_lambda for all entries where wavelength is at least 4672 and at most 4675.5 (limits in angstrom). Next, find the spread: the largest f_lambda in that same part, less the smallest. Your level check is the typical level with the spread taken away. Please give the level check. 2.66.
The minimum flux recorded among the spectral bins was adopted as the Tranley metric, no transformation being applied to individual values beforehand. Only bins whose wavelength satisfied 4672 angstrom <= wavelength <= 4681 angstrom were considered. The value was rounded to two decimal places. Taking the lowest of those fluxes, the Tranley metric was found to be 2.88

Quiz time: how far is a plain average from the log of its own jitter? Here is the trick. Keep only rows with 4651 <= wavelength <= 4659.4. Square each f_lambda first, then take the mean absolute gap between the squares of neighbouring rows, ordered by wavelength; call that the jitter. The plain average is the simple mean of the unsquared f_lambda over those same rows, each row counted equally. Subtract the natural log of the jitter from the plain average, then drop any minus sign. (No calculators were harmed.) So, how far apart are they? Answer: 1.39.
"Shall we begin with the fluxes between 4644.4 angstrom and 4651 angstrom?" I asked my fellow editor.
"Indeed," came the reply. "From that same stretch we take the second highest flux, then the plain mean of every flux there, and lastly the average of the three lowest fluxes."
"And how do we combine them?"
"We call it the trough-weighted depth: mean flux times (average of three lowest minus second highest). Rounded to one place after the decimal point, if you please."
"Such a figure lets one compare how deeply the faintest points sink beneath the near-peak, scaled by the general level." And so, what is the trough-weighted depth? -1.1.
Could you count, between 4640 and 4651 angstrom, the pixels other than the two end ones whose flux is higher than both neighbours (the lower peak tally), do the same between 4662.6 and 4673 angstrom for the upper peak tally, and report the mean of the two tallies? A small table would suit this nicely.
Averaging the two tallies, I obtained 2.50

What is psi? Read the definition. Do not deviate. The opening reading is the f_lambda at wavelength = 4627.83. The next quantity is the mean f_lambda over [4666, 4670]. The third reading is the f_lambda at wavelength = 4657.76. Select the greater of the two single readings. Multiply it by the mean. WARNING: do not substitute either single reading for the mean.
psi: 9.7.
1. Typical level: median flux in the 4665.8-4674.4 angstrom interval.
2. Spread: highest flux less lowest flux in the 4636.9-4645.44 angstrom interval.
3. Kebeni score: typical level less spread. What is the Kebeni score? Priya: 1.60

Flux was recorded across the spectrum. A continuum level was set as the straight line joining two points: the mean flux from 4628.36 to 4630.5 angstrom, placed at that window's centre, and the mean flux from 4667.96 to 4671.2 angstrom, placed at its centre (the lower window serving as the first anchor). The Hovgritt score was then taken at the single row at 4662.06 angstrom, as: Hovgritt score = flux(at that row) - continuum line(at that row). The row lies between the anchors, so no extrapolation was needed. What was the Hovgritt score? 0.39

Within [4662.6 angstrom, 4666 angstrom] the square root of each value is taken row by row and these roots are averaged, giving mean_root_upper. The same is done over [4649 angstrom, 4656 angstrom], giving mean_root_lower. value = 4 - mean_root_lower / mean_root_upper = 2.93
